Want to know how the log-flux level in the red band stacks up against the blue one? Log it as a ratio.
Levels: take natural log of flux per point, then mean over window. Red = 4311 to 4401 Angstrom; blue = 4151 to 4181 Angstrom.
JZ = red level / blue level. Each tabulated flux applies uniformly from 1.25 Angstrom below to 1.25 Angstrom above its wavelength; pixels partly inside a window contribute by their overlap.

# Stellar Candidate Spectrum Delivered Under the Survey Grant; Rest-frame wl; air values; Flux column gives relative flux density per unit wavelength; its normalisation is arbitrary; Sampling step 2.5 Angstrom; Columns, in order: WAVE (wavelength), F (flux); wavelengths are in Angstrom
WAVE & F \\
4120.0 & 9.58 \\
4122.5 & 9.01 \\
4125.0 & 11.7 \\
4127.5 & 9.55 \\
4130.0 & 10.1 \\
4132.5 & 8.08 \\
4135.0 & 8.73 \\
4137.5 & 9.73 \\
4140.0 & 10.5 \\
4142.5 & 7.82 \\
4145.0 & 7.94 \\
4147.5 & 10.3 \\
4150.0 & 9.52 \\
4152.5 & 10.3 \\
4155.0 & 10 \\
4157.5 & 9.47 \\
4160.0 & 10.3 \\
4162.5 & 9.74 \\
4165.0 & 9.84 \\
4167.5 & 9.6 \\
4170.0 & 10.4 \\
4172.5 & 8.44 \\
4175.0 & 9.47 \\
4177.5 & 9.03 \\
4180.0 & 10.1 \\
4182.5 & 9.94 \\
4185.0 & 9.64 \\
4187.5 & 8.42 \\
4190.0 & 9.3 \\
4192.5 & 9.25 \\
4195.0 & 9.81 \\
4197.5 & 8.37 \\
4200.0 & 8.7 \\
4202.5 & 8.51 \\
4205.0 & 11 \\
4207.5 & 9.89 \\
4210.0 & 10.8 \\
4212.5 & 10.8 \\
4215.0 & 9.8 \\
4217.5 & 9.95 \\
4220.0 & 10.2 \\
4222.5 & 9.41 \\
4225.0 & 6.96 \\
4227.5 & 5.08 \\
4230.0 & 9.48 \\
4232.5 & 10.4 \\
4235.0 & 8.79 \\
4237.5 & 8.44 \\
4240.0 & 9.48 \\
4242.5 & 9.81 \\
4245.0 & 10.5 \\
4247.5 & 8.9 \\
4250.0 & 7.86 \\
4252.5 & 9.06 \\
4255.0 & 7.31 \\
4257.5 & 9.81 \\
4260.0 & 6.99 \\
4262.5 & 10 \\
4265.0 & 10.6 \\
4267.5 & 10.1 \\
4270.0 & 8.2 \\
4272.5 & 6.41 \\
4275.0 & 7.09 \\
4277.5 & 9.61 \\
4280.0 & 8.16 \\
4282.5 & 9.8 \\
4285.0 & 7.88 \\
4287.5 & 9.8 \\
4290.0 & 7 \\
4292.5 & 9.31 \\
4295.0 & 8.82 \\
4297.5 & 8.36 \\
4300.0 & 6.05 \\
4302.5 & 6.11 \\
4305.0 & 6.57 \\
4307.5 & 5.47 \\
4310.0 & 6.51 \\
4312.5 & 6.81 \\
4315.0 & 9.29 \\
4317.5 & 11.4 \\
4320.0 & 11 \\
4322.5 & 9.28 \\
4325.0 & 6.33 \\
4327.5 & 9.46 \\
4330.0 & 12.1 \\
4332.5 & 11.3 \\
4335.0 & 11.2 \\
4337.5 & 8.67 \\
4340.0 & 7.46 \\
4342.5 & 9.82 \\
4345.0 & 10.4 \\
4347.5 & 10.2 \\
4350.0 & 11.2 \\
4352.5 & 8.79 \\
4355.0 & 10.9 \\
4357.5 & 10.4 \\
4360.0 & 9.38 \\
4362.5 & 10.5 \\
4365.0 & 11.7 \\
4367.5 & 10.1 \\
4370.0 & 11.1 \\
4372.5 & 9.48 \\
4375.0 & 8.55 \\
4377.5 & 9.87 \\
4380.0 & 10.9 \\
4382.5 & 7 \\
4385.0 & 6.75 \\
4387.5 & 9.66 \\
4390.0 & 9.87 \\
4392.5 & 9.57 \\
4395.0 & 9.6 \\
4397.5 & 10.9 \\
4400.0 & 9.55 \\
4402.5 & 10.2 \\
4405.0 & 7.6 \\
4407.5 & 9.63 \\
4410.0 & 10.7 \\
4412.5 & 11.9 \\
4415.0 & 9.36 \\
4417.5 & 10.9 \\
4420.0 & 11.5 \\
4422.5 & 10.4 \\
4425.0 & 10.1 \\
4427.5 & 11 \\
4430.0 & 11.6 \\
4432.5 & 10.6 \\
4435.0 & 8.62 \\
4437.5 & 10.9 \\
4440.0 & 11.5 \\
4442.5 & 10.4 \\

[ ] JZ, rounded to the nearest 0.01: 1.00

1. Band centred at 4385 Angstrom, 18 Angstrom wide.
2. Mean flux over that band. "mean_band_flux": 9.09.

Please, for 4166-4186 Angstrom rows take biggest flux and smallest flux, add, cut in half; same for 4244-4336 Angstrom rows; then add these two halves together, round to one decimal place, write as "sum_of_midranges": 18.2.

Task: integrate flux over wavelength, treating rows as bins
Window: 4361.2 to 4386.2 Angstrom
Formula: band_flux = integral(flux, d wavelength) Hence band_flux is 240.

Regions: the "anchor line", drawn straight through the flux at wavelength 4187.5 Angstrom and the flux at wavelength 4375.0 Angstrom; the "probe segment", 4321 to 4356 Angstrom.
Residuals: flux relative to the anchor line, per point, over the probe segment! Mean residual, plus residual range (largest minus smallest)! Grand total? 7.0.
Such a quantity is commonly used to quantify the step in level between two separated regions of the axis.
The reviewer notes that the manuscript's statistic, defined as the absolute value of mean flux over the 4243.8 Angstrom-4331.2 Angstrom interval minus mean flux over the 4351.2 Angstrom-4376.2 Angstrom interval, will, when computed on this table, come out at 1.6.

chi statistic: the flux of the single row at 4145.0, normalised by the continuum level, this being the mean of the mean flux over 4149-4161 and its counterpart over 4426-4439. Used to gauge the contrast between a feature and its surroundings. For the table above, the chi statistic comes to 0.78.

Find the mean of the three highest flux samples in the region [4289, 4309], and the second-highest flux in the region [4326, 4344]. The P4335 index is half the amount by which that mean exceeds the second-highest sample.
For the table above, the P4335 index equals -1.2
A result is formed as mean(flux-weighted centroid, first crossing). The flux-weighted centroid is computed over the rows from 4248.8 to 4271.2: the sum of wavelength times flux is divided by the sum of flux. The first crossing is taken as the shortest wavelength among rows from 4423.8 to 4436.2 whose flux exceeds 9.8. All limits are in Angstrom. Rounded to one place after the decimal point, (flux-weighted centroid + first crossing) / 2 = 4342.7 Angstrom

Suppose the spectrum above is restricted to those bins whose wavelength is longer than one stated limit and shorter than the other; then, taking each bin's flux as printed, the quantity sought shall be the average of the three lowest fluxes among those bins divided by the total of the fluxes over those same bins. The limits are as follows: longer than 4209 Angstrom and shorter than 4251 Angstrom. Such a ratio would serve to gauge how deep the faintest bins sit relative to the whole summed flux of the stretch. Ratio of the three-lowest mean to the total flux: 0.042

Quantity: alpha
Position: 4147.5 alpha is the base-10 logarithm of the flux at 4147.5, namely 1.013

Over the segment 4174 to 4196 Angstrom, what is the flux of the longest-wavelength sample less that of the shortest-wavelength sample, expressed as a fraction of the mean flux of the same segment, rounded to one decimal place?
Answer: 0.0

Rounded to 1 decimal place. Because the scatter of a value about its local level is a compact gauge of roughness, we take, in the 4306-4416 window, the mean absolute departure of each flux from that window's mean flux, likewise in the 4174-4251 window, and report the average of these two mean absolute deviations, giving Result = 1.0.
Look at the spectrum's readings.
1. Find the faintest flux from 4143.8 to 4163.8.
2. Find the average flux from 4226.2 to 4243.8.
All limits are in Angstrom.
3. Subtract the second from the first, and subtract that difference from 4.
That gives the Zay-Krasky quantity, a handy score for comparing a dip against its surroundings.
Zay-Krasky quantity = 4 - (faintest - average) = 4.8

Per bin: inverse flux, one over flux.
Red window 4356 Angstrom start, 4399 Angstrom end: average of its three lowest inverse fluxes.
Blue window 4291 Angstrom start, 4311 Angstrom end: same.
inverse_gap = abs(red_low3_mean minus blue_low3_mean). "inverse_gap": 0.024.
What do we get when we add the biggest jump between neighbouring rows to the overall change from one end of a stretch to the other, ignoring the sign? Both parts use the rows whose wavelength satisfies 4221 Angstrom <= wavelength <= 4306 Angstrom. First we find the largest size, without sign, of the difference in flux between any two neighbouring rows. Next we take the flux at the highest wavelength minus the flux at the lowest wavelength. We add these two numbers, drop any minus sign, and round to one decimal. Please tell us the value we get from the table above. 1.6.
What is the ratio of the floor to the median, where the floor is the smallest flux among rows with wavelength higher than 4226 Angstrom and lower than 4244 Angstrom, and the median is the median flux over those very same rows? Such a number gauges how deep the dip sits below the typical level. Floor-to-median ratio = 0.54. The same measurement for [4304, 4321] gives 0.80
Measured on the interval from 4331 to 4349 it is 0.73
